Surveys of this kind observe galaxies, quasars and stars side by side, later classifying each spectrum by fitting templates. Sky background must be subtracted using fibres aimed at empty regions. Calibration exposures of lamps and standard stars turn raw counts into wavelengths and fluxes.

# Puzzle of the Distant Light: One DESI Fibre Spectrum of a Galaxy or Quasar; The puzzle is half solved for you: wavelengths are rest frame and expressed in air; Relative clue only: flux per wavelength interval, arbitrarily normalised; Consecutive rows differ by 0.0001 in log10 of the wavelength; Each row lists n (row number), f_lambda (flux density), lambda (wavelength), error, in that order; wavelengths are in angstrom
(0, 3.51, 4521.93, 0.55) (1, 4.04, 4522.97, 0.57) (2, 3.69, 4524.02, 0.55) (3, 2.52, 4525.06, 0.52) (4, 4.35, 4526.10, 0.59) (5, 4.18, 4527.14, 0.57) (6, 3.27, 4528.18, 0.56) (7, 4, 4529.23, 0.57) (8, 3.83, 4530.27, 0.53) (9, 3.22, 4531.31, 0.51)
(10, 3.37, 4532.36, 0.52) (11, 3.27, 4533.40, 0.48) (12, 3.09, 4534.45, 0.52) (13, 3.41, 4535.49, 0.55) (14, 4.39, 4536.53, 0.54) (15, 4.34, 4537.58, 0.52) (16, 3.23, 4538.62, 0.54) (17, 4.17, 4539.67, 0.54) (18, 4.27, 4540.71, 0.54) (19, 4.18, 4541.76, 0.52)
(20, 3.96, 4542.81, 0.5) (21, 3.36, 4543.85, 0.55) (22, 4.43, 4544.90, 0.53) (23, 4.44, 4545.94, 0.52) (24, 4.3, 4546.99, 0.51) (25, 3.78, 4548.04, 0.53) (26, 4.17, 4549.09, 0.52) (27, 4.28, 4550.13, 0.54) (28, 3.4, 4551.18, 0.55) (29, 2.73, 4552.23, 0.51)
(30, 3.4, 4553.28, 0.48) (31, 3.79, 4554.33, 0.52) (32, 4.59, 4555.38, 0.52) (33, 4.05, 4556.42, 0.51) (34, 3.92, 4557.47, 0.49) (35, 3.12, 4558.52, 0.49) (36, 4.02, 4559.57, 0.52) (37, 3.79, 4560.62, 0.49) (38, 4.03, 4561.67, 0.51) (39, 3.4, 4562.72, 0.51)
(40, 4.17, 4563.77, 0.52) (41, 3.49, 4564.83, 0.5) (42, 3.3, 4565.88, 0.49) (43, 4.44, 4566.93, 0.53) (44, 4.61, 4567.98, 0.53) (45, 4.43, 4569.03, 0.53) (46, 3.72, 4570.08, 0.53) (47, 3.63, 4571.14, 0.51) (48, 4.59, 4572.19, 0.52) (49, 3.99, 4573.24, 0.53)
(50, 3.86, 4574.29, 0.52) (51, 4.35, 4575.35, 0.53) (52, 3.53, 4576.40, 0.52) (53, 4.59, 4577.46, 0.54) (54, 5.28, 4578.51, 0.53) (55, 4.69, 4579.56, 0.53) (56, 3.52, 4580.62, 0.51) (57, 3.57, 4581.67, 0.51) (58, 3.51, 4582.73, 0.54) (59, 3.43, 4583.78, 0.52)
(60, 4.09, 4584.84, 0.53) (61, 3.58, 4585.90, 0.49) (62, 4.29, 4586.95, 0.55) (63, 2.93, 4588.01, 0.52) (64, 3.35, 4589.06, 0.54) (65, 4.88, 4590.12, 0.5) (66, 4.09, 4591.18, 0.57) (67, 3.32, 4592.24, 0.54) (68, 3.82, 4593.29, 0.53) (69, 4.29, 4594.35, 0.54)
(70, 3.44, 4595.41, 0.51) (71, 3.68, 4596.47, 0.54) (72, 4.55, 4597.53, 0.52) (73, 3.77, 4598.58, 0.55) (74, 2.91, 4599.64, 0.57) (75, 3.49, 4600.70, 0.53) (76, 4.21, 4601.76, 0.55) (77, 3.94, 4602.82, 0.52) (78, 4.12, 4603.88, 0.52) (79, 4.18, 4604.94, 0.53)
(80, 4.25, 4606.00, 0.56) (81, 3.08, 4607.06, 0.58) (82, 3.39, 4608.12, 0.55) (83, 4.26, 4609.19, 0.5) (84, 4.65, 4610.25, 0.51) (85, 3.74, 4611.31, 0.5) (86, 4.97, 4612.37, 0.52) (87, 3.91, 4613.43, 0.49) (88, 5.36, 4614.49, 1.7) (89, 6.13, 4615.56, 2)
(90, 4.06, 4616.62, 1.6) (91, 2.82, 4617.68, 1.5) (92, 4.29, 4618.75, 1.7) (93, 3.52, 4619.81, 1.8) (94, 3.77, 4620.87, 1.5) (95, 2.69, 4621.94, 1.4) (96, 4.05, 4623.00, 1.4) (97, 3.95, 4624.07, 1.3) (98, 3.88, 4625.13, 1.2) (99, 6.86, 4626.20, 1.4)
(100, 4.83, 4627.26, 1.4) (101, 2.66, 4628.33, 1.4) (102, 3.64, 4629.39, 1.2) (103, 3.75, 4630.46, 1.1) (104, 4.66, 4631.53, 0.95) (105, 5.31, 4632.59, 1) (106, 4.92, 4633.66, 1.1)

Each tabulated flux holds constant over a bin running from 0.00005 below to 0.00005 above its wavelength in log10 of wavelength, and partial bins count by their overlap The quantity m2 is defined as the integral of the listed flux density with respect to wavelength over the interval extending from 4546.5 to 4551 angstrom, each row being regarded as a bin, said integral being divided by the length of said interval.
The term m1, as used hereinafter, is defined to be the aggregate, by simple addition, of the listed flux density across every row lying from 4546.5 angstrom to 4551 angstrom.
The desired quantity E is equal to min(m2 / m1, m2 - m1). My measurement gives -12.5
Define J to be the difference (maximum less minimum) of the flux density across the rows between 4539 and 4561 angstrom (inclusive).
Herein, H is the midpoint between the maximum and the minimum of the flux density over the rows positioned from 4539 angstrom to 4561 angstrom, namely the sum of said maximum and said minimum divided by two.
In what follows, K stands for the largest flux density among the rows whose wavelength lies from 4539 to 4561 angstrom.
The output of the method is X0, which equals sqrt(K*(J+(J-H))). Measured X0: 0.5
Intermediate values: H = 3.7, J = 1.9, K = 4.59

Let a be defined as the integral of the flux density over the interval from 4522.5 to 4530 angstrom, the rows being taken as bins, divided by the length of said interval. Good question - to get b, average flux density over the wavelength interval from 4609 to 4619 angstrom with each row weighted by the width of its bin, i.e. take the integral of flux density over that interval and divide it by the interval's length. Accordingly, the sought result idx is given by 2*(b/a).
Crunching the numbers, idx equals 2.38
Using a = 3.72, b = 4.43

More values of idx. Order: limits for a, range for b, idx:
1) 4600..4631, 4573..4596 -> 1.93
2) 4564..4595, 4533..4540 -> 1.86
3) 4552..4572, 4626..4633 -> 2.29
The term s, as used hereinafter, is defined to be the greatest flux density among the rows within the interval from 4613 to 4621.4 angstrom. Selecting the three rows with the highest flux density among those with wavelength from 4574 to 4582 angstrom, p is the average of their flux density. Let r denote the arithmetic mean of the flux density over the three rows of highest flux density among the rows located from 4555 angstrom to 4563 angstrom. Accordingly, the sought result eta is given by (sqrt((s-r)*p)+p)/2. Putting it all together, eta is 3.9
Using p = 4.85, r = 4.22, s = 6.13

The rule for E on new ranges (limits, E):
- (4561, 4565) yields -11.3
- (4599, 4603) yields -10.9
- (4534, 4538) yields -11.4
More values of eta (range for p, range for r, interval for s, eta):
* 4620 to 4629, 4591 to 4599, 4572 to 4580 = 3.8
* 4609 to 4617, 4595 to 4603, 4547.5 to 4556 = 3.4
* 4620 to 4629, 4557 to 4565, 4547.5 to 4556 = 3.4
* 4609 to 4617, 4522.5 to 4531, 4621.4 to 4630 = 4.7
